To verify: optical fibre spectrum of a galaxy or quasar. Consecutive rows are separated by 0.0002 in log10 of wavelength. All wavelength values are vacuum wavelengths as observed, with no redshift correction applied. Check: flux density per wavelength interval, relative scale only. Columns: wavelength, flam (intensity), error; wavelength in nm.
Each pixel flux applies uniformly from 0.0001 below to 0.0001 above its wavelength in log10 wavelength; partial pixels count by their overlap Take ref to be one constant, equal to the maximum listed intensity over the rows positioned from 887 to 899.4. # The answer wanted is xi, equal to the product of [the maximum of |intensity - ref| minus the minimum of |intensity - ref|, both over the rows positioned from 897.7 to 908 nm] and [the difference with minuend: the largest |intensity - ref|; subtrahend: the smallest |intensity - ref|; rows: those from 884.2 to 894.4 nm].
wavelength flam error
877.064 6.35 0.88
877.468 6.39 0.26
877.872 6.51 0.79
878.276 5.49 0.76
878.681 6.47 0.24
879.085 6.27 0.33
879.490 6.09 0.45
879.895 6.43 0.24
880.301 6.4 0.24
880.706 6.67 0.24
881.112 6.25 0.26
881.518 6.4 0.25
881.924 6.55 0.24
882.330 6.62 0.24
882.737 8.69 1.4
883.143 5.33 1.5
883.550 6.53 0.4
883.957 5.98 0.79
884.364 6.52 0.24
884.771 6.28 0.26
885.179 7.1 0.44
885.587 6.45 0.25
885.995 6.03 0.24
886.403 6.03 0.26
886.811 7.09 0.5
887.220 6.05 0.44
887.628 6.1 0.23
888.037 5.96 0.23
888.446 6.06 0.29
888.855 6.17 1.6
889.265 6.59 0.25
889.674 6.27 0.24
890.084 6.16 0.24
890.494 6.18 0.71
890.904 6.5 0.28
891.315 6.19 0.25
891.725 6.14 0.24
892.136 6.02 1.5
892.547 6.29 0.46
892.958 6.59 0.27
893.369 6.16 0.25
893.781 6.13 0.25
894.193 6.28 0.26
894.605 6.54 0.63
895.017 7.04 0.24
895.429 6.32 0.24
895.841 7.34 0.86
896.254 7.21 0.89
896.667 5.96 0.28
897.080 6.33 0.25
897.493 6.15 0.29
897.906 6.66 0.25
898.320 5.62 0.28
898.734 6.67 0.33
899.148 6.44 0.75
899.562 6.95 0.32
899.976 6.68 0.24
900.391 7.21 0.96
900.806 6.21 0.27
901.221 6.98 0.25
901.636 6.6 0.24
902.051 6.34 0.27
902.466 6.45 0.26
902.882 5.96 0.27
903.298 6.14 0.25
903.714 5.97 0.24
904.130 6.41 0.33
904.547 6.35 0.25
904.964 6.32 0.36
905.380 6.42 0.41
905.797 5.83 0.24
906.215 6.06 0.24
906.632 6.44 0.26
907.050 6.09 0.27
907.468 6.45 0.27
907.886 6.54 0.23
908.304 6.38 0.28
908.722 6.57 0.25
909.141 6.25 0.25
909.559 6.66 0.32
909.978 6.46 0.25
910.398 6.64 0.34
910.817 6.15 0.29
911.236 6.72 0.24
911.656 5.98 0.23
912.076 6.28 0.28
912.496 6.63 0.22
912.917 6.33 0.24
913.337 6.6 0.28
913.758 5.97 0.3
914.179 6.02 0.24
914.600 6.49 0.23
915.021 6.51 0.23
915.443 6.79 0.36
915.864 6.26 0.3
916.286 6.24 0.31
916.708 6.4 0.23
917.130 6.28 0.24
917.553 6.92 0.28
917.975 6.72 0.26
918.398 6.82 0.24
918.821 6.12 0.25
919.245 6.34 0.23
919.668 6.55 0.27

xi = 1.8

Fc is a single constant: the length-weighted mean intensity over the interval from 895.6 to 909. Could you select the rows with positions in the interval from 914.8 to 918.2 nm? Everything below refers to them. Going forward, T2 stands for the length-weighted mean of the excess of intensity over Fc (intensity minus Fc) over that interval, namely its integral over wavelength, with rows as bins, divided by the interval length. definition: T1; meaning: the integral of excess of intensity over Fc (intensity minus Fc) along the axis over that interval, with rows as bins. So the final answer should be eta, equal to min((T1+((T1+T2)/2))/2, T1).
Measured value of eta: 0.2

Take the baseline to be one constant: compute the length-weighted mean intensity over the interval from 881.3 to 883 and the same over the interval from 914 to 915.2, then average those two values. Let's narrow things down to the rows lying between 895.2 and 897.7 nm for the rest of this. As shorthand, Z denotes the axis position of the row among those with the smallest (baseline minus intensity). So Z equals 895.841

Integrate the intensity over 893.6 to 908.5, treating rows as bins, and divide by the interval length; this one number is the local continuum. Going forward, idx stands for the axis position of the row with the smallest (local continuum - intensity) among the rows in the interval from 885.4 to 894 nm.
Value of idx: 886.811 nm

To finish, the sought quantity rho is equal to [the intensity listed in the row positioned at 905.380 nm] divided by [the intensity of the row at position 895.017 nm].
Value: 0.91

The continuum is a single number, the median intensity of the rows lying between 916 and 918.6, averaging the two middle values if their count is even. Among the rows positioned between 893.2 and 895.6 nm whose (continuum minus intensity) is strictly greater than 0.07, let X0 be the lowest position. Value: 893.369 nm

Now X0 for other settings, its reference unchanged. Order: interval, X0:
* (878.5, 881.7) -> 878.681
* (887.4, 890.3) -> 887.628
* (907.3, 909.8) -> 907.468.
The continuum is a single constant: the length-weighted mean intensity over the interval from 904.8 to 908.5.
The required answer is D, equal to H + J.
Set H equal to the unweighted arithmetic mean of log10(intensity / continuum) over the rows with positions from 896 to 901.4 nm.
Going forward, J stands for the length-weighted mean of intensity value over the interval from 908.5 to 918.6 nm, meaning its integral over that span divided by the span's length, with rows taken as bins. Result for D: 6.46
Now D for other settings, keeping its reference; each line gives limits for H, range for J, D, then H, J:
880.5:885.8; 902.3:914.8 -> 6.33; 0.017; 6.32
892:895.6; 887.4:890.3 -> 6.19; 0.006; 6.19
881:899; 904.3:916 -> 6.37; 0.007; 6.36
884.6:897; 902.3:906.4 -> 6.19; 0.006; 6.19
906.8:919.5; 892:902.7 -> 6.52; 0.009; 6.51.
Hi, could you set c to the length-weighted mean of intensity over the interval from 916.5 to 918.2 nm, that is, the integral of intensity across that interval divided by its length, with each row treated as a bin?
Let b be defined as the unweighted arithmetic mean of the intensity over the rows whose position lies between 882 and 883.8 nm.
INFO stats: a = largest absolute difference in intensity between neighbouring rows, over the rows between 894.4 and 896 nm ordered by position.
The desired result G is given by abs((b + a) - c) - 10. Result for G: -8.77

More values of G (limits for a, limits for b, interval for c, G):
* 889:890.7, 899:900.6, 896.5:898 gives -9.12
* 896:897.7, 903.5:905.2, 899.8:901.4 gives -9.25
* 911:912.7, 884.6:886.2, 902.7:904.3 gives -8.91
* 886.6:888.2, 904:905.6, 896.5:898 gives -8.84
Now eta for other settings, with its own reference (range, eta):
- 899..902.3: 0.7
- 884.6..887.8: -0.1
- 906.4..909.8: 0.0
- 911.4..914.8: -0.5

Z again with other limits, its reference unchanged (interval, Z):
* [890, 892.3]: 890.904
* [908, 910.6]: 909.559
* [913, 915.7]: 915.443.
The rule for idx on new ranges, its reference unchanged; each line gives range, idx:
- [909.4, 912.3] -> 911.236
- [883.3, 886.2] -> 885.179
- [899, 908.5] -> 900.391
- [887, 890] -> 889.265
